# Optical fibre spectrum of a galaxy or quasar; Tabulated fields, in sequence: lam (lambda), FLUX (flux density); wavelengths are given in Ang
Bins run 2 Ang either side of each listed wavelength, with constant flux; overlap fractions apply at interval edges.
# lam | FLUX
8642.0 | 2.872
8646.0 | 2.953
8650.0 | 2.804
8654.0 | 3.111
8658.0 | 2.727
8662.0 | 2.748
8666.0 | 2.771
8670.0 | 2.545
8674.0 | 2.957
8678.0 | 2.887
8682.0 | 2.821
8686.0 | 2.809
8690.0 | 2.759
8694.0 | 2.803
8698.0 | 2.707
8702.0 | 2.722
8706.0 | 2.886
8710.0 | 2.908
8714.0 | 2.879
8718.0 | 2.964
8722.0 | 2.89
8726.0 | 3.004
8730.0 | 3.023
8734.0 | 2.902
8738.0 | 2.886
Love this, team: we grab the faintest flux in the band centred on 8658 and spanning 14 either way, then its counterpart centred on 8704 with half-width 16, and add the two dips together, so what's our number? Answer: 5.25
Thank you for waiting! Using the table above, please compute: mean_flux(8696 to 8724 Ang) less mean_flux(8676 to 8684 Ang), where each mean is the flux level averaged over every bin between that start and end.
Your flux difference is 0.00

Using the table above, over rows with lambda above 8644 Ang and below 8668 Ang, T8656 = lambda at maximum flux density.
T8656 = 8654.0 Ang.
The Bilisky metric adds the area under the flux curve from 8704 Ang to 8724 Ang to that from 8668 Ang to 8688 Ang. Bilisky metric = 114.2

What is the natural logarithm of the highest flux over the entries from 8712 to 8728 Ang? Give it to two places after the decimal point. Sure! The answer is 1.10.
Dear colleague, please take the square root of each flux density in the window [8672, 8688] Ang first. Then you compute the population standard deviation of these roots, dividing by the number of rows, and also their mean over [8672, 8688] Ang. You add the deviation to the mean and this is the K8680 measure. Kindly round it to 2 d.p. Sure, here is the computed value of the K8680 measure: 1.71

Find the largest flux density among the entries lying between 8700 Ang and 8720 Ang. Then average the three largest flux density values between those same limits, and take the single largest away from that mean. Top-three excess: -0.045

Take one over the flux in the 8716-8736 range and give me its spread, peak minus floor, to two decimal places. 0.02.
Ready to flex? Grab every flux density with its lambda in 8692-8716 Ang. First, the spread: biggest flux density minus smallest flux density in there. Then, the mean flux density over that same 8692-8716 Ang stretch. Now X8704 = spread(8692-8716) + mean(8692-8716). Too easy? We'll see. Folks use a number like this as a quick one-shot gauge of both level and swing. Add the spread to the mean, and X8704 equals 3.02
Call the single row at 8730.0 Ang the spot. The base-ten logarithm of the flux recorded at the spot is 0.48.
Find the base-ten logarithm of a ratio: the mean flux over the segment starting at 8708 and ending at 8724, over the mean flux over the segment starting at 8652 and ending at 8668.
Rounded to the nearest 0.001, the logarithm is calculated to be 0.011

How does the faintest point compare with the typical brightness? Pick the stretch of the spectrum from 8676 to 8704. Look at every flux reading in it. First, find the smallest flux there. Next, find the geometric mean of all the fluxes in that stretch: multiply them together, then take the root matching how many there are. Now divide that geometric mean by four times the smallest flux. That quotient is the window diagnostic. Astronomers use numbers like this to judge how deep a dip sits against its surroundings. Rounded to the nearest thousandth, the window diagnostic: 0.257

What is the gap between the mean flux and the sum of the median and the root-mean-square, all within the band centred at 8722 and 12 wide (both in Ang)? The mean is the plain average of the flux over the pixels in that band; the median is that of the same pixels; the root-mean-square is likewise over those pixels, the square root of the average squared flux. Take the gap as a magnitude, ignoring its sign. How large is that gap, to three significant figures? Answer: 2.96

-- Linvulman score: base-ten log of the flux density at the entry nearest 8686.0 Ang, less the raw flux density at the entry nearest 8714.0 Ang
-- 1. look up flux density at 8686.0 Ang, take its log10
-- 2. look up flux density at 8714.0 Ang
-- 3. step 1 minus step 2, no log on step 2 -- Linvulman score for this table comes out -2.43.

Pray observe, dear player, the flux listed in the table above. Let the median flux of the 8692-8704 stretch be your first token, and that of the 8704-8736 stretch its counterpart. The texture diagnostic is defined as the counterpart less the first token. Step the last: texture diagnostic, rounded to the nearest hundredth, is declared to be 0.18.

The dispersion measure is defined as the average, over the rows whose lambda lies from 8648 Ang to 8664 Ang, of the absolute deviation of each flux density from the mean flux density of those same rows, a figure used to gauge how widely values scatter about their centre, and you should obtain 0.13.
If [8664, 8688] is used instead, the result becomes 0.09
